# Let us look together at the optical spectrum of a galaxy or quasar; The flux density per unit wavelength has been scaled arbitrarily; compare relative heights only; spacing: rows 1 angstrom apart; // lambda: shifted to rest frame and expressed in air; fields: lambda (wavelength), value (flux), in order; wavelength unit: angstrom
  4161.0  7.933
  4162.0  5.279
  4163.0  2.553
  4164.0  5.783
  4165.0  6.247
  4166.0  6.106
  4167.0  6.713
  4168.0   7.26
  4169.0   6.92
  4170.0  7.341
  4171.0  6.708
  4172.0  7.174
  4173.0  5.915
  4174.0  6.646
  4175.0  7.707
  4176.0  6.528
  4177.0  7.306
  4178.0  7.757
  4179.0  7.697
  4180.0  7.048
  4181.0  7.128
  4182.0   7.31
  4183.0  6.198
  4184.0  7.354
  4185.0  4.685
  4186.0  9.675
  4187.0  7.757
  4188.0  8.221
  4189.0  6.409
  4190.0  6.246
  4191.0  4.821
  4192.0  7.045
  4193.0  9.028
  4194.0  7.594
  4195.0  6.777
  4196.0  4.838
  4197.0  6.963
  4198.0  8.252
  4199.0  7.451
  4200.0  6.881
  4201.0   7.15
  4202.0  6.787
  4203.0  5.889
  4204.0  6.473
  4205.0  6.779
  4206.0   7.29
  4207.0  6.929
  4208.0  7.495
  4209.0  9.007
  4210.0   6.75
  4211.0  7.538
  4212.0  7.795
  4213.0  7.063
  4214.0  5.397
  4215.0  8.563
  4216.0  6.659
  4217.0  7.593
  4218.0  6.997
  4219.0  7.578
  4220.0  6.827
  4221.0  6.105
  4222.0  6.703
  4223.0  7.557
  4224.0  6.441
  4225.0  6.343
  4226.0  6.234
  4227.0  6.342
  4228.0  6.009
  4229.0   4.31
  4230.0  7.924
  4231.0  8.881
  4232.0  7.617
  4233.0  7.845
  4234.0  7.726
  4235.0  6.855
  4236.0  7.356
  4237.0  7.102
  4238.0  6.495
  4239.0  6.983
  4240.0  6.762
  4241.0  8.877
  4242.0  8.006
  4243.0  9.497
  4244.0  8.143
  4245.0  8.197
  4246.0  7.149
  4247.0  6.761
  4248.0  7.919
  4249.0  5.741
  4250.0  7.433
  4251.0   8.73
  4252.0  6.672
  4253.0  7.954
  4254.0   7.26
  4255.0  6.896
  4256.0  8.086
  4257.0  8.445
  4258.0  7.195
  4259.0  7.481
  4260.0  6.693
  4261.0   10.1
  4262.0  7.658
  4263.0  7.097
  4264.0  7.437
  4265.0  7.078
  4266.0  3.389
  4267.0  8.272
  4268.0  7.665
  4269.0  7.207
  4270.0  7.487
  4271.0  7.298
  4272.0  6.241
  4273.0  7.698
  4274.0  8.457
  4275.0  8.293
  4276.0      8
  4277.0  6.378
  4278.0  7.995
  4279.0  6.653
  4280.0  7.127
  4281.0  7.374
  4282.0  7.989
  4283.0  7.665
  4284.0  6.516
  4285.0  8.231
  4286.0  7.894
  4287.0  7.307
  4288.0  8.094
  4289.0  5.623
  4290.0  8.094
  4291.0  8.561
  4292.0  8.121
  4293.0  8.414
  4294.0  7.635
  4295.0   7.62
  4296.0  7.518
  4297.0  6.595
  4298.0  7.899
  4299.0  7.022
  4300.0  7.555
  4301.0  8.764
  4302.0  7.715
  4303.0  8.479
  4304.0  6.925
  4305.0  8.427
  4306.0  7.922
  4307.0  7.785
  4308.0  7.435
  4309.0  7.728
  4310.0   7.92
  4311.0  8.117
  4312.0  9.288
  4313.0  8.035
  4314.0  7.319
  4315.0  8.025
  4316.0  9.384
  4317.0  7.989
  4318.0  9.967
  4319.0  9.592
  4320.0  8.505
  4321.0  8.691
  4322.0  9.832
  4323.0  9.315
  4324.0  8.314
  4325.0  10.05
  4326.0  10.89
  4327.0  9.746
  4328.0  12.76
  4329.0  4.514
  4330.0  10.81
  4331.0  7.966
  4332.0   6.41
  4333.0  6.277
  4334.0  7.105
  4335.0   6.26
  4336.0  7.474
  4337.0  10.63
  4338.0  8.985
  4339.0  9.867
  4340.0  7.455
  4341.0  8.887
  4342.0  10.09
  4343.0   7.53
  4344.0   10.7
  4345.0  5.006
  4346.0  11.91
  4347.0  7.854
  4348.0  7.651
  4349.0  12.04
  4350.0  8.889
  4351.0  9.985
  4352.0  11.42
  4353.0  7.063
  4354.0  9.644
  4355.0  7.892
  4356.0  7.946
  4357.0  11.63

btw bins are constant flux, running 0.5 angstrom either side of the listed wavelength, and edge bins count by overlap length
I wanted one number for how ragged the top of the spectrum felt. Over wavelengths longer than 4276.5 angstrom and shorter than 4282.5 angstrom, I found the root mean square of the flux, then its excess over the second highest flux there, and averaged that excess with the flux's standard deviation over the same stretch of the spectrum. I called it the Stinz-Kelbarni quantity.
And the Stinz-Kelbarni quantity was 0.0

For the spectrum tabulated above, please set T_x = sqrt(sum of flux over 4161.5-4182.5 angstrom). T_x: 12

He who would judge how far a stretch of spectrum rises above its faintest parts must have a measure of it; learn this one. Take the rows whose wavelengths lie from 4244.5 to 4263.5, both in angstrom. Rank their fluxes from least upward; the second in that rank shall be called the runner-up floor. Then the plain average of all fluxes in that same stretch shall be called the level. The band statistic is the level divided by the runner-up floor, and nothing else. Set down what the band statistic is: 1.13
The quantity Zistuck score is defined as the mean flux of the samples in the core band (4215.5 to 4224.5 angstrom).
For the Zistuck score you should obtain 6.94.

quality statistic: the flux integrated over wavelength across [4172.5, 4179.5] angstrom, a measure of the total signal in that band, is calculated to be 49.6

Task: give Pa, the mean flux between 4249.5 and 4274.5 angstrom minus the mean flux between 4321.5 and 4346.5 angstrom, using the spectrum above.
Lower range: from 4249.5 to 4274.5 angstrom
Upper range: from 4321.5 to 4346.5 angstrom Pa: -1.3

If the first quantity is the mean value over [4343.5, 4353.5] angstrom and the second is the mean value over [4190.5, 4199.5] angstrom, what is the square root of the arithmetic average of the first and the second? 2.85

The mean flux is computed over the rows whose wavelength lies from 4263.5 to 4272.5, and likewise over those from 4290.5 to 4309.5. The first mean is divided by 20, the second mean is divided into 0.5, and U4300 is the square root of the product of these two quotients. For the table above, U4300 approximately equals 0.149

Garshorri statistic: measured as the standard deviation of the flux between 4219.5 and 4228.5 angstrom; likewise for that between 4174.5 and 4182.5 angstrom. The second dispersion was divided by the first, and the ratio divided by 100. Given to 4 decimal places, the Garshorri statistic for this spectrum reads 0.0088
